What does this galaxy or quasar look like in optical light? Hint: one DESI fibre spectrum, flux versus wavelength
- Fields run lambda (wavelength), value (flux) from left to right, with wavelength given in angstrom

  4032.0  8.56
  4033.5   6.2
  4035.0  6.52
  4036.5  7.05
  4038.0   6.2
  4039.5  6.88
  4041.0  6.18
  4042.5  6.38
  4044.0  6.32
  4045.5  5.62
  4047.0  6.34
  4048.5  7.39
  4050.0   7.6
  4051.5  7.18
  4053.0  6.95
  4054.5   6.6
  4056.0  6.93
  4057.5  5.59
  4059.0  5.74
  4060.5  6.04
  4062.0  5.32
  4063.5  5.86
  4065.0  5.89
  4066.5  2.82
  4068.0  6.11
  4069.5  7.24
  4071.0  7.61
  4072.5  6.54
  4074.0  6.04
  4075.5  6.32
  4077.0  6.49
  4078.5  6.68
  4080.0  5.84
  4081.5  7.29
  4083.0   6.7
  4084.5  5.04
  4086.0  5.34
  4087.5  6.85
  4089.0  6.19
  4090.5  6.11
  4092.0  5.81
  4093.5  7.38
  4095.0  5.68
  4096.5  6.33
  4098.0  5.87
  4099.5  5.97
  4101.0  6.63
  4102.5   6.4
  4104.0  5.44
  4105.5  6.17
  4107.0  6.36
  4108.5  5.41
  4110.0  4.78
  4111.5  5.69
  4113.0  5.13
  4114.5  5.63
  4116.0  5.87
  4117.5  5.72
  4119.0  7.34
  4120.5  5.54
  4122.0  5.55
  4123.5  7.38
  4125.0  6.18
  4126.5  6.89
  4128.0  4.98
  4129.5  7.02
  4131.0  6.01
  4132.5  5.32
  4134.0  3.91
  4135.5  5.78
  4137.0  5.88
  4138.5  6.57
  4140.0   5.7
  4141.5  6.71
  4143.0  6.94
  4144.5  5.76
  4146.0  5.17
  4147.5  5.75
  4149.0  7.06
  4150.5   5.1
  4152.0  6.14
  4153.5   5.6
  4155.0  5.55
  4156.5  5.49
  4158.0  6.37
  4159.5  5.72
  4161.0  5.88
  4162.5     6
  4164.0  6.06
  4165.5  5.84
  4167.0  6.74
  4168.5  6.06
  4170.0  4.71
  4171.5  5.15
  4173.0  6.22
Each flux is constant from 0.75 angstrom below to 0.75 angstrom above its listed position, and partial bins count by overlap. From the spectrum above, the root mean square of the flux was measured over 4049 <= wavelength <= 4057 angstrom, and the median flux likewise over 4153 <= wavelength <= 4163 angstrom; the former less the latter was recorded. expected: 1.3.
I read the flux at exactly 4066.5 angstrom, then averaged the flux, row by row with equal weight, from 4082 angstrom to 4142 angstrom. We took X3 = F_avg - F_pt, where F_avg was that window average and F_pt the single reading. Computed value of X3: 3.2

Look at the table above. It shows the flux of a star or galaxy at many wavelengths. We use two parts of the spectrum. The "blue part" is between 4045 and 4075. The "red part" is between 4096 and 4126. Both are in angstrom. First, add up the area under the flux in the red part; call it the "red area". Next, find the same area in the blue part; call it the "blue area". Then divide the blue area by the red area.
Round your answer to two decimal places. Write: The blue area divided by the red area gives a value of 1.05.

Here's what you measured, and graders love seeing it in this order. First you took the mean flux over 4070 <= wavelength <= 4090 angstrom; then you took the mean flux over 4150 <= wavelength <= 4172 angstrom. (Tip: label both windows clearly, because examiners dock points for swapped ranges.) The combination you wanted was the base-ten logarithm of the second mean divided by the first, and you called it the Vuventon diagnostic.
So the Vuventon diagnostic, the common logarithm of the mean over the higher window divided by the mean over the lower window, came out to -0.044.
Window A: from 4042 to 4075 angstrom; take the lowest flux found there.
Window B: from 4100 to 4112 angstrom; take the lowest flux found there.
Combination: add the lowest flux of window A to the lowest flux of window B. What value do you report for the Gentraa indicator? 7.6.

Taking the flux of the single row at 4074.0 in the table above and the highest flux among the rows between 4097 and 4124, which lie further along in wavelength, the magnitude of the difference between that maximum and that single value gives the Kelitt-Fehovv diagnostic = 1.3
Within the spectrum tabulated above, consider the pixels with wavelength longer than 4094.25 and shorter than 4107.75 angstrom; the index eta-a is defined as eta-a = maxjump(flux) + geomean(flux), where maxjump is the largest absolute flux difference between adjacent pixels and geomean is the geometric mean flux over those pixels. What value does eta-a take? 7.0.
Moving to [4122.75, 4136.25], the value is 7.9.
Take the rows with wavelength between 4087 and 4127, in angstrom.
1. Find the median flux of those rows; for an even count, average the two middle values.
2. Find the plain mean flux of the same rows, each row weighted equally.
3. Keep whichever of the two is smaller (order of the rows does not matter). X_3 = 5.97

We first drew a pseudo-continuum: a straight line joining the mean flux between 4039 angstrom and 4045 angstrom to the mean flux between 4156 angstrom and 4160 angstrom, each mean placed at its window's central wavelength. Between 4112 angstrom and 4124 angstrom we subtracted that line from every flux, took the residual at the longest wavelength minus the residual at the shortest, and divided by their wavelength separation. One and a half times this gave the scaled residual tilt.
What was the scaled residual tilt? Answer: 0.33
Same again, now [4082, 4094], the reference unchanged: 0.10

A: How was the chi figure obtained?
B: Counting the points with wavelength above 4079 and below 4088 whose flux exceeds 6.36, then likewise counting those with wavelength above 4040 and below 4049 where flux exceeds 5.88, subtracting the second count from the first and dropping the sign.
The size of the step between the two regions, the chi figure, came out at 2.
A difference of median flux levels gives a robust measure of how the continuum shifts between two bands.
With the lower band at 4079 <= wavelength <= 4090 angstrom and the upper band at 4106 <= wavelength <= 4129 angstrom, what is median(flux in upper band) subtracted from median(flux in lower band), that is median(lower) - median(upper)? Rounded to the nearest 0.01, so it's 0.50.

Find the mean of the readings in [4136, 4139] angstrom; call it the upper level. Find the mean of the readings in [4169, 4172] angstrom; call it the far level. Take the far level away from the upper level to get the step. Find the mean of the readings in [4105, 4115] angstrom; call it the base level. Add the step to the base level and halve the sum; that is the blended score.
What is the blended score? 3.4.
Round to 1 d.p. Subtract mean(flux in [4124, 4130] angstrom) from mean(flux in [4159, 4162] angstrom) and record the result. -0.5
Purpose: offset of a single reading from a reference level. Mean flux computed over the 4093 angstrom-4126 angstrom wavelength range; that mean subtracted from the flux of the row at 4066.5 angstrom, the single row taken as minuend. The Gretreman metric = -3.2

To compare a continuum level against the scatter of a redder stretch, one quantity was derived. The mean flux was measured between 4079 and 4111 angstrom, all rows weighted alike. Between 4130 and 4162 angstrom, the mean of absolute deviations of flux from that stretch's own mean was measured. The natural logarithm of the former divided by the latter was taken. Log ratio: 2.53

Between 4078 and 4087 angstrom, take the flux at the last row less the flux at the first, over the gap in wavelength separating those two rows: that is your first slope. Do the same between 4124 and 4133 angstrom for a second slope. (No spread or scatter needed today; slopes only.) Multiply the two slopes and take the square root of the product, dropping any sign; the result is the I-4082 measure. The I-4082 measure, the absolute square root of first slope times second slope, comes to 0.14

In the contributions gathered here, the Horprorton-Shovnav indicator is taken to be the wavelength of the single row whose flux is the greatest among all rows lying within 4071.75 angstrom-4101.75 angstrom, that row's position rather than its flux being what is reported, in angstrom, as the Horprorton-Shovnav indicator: 4093.5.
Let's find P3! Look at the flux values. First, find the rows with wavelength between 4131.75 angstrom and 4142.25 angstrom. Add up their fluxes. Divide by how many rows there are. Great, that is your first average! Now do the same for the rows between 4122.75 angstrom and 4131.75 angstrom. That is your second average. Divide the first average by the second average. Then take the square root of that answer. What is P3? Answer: 0.94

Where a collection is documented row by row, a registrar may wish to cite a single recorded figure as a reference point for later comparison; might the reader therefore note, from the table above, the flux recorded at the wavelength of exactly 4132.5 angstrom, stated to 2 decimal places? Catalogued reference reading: 5.32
